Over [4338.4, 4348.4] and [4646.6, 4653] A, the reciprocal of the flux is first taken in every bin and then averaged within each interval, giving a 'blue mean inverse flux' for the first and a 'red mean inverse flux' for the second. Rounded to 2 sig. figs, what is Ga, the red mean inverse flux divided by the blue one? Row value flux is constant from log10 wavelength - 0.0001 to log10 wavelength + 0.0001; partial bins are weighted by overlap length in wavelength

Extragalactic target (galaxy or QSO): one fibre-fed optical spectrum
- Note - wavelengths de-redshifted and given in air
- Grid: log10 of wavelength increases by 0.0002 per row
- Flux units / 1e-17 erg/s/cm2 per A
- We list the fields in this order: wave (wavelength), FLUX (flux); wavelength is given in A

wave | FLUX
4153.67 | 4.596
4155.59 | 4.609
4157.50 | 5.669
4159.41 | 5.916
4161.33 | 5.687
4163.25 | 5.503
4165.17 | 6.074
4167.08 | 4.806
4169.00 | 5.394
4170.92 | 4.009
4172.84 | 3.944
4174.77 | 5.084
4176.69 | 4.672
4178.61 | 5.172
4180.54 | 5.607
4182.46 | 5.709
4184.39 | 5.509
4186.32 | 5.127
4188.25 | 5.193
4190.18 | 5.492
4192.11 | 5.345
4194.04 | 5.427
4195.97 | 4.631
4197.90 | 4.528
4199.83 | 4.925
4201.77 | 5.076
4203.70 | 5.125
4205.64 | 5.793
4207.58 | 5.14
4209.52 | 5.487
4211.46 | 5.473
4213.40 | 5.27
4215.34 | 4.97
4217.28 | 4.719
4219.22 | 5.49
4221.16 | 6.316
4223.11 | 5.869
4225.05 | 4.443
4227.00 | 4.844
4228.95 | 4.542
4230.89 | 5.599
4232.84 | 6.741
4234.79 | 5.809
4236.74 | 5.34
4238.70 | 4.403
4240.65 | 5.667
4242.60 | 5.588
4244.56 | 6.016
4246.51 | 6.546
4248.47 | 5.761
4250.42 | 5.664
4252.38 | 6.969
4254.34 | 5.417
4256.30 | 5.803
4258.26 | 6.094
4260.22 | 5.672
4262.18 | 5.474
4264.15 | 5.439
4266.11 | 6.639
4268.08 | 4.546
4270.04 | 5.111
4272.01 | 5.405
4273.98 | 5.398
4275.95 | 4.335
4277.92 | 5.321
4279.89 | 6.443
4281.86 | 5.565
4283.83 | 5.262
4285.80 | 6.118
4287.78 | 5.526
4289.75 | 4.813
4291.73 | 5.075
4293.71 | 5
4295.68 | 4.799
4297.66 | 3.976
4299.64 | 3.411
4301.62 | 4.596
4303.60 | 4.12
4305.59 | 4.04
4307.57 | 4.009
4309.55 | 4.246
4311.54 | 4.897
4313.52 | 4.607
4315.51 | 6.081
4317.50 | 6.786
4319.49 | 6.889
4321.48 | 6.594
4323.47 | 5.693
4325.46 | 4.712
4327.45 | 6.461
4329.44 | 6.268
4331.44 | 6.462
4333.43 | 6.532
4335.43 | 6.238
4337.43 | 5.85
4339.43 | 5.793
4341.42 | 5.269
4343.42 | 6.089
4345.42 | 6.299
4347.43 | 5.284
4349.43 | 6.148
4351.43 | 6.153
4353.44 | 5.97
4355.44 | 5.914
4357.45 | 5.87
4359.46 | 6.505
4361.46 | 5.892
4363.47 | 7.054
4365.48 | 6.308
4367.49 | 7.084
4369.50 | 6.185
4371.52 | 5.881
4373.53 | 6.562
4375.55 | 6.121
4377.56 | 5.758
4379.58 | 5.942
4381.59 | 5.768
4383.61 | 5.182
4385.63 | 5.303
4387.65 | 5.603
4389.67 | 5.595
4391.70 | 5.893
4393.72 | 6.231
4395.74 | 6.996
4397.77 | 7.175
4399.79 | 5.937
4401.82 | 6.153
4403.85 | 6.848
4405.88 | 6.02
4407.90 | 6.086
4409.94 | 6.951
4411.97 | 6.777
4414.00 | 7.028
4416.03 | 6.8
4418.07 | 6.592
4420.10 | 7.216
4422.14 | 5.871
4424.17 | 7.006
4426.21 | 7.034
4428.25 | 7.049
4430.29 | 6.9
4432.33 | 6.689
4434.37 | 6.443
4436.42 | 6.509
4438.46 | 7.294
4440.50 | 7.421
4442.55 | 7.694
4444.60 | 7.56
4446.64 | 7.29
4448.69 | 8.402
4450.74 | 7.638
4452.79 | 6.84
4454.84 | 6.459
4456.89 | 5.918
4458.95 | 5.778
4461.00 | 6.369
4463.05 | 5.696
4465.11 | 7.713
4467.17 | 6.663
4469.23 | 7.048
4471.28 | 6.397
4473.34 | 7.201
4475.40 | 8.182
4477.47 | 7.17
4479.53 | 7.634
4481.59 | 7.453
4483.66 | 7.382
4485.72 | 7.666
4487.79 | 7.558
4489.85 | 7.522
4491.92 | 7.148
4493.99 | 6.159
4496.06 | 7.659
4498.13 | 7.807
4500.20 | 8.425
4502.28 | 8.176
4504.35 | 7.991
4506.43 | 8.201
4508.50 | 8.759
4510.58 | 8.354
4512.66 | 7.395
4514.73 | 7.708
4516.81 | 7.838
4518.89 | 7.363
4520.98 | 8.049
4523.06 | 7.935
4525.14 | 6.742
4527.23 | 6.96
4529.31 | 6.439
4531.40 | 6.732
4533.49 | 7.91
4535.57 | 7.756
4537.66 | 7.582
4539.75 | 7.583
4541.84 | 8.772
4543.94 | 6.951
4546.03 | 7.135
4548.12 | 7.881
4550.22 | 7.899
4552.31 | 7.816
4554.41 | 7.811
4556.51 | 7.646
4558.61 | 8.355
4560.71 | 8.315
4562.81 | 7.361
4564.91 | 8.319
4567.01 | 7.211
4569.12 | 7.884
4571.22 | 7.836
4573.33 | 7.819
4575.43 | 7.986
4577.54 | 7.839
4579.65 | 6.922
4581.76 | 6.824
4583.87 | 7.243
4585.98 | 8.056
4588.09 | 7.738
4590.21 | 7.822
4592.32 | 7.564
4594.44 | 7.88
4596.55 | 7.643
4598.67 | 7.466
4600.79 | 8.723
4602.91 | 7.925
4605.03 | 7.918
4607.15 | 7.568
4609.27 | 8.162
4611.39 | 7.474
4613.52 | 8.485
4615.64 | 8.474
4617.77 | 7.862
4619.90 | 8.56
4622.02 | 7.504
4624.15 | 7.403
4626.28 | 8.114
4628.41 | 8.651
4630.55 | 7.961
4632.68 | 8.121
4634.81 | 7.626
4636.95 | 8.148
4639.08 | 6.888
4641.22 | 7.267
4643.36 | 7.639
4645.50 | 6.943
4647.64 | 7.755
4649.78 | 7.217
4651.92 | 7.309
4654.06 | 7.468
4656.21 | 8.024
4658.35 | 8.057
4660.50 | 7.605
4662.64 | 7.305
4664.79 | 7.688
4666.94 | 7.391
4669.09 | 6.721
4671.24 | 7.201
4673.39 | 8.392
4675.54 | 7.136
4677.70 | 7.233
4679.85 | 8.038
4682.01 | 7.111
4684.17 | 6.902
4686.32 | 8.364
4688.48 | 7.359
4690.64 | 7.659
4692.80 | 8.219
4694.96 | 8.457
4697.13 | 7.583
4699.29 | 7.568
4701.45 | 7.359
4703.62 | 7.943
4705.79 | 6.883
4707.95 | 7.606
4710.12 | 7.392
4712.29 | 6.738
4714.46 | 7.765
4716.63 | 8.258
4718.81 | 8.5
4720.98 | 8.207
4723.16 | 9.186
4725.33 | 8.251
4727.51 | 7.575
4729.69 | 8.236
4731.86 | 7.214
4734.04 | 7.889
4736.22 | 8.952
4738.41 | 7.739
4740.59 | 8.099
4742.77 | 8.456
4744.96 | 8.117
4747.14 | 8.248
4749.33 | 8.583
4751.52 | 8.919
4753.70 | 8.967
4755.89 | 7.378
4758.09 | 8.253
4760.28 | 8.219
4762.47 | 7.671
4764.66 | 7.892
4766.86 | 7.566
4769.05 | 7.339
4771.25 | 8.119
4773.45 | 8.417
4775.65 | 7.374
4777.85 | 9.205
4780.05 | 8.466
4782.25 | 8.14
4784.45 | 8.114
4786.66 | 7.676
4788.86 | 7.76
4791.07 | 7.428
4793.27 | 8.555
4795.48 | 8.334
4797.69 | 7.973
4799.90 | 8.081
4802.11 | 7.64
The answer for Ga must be 0.77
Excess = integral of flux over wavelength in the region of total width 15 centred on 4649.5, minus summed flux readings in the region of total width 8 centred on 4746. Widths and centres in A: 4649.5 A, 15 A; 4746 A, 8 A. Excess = 79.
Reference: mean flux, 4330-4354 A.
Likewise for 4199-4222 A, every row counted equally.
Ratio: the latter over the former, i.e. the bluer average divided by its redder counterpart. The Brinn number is 0.88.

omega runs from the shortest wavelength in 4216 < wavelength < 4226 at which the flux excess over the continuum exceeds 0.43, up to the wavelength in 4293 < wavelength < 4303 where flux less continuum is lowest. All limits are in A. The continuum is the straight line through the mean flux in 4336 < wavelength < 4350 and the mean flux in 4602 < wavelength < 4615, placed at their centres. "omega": 80.4 A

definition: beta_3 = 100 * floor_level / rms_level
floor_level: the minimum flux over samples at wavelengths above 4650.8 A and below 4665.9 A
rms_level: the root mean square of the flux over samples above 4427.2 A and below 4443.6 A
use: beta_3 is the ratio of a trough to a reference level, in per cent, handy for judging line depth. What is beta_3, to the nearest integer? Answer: 104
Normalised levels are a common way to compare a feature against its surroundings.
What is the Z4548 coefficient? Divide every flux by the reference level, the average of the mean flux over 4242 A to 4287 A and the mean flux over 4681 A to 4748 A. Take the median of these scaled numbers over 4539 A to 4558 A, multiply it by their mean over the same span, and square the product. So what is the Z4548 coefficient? 1.7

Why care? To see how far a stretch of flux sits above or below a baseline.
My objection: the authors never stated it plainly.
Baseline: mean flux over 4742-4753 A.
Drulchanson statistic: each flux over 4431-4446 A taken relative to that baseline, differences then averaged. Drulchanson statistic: -1.4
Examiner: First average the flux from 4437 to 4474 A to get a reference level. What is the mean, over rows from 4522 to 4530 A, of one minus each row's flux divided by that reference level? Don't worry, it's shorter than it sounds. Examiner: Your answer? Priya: 0.0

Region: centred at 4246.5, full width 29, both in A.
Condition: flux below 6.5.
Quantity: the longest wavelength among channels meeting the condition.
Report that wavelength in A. 4260.22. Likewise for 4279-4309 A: 4307.57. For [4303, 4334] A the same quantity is 4331.44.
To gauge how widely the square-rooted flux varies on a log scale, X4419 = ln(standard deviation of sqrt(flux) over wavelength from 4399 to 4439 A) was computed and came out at -2.5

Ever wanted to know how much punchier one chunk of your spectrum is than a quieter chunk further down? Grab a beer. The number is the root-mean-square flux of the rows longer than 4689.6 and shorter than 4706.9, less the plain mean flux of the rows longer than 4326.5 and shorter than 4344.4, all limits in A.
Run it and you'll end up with 1.62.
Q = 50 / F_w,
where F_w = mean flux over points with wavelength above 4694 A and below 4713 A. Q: 6.7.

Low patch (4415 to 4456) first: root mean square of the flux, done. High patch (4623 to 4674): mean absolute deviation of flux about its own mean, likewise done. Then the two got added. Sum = 7.5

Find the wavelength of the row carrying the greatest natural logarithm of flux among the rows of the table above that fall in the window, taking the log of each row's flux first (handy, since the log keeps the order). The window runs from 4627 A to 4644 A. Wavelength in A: 4628.41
